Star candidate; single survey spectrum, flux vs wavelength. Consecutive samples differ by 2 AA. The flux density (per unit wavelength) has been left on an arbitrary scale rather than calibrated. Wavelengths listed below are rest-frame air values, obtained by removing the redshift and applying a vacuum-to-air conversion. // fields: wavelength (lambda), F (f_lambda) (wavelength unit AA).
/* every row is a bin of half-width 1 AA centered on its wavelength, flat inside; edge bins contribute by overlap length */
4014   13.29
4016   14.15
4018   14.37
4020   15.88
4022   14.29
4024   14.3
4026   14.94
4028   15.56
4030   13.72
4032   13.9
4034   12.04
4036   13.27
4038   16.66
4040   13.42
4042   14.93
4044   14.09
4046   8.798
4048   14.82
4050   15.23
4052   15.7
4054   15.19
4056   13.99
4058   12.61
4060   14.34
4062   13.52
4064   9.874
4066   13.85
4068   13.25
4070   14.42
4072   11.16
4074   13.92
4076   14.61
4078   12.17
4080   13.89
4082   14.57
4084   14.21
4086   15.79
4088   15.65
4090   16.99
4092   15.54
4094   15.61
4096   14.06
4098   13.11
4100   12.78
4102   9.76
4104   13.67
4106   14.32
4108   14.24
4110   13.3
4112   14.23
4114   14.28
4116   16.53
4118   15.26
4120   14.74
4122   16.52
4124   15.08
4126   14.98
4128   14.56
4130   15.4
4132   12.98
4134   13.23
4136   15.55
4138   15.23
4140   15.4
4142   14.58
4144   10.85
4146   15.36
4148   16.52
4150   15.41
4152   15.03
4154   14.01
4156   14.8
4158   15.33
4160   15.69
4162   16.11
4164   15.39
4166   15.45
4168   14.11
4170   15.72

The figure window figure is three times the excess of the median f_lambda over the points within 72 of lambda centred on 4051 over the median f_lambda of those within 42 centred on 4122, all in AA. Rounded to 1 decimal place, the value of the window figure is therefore -1.2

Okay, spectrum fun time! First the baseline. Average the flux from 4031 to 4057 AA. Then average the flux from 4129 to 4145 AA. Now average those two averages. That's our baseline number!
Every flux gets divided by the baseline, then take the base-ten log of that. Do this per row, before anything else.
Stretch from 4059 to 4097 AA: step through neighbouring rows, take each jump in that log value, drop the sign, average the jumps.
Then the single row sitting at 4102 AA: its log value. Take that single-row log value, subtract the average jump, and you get -0.21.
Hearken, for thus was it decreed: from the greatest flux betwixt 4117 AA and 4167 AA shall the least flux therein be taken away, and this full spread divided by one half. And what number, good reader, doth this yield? 11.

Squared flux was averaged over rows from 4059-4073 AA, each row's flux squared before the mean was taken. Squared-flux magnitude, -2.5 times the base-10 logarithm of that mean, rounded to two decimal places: -5.57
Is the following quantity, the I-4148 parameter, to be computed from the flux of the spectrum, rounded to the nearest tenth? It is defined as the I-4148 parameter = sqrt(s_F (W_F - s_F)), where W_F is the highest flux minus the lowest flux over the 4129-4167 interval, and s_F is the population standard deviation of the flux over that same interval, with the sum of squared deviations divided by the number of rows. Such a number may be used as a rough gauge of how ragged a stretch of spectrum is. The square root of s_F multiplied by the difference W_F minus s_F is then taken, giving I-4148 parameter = 2.4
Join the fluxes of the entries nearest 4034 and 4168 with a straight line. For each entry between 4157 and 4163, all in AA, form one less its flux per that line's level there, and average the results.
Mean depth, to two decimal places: -0.12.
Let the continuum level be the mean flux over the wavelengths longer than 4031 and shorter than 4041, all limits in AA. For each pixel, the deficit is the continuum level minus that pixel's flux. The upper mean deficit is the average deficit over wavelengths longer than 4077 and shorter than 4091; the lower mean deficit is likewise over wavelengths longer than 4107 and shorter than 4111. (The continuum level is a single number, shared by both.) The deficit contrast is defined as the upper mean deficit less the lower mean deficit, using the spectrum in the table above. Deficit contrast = -0.98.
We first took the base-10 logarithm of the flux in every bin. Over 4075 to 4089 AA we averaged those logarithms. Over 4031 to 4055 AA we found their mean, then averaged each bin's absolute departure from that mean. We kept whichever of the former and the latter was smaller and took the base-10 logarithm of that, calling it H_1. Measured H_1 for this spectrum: -1.32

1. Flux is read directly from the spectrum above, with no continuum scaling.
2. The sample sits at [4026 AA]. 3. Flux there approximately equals 14.94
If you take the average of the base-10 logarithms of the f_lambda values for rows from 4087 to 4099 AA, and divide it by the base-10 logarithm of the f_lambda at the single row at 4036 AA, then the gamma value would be 1.05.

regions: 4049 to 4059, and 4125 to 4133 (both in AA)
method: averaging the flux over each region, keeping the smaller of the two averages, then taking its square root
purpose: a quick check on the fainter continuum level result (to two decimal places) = 3.81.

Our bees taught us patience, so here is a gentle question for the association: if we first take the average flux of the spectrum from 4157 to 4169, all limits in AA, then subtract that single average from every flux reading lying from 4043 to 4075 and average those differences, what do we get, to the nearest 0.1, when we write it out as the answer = -1.9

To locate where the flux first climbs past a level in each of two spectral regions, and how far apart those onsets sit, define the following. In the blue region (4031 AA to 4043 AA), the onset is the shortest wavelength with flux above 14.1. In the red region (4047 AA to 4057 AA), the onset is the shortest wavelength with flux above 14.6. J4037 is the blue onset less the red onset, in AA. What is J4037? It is -10 AA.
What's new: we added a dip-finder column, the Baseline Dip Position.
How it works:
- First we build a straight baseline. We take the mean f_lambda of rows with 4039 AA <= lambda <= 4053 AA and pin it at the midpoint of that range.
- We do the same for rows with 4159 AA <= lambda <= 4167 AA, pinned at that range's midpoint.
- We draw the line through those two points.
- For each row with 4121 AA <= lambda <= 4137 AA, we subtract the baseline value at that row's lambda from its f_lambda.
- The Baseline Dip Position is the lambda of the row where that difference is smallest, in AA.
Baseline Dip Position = 4132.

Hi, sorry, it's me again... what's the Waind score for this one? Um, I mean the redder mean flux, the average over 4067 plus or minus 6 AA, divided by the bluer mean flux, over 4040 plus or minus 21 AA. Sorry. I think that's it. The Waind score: 0.89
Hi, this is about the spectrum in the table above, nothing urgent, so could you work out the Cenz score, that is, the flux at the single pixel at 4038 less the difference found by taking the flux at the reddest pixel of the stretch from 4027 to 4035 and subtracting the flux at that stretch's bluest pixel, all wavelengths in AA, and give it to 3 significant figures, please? 20.2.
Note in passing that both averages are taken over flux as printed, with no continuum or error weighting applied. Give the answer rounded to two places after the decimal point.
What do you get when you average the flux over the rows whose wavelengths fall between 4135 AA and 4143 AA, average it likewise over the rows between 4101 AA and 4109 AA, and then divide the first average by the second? 1.17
